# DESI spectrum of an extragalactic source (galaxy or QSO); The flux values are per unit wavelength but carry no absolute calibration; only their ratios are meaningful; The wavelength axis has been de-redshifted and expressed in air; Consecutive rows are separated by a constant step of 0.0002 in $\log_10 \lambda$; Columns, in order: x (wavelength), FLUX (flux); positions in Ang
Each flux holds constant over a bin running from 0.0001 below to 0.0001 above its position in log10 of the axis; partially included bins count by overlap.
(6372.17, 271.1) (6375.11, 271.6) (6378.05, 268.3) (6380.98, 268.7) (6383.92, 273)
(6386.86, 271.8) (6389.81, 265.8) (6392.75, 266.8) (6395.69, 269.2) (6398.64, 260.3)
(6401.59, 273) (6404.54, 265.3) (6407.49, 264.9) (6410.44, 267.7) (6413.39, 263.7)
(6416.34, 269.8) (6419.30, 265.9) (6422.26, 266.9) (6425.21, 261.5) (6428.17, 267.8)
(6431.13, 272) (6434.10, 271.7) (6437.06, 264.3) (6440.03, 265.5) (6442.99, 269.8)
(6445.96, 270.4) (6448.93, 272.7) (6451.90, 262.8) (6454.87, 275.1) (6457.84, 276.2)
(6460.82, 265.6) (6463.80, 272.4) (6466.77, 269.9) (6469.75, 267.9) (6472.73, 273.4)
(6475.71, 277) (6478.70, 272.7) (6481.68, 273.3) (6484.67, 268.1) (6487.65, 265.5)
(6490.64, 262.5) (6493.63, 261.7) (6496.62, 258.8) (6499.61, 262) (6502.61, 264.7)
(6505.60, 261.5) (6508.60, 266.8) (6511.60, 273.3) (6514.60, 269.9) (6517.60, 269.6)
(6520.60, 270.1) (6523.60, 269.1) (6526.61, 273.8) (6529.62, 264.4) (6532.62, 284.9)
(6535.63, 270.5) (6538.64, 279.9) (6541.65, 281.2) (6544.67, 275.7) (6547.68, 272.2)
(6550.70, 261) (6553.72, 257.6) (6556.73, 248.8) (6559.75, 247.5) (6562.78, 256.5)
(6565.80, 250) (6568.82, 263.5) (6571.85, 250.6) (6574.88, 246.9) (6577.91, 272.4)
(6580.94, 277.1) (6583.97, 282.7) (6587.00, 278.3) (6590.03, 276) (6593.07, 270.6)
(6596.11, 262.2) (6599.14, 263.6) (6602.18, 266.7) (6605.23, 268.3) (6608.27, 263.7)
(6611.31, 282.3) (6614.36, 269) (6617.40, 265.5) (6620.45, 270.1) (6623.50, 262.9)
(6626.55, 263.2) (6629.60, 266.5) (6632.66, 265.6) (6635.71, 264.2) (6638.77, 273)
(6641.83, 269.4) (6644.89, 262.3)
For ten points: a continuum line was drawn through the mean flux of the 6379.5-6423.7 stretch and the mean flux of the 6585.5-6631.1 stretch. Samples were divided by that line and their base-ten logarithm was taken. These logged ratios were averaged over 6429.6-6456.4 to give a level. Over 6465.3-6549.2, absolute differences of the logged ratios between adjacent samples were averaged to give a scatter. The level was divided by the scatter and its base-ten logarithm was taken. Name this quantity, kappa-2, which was -0.46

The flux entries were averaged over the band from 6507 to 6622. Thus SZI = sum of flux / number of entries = 268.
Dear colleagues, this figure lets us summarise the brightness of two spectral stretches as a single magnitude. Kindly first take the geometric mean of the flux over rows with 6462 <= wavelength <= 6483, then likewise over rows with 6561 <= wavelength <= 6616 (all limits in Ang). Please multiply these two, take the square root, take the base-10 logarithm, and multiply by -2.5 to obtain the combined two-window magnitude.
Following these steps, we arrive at -6.08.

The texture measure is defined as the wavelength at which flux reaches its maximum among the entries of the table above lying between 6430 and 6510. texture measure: 6475.71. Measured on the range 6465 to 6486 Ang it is 6475.71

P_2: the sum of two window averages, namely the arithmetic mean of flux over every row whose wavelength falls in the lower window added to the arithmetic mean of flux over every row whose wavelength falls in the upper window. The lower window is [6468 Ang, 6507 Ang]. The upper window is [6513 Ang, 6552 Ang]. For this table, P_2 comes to 539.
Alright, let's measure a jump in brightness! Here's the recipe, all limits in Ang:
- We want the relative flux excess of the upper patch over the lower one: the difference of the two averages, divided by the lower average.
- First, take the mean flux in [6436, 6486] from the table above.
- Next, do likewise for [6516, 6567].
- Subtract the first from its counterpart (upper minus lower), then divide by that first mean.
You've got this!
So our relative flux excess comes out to -0.014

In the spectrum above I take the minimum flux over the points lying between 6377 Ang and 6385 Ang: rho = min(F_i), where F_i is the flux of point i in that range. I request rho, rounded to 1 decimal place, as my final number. 268.3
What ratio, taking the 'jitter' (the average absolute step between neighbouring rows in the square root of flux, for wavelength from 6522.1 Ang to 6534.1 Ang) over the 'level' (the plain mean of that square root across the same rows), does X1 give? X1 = 0.021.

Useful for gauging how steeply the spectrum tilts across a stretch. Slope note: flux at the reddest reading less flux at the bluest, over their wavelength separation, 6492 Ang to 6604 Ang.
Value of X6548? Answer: 0.0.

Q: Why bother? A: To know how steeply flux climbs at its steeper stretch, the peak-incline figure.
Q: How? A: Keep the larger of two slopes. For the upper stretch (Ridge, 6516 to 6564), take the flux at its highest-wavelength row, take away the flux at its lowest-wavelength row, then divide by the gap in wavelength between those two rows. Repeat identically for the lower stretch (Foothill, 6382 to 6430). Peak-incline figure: -0.12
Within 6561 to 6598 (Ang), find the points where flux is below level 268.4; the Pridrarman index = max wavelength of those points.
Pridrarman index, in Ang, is 6596.11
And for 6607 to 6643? 6635.71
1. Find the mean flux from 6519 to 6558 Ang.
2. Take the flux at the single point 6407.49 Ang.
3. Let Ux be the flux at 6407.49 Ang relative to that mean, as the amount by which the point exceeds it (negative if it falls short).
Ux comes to -5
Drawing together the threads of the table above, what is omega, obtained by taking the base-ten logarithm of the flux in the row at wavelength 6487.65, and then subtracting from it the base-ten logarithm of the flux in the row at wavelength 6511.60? -0.013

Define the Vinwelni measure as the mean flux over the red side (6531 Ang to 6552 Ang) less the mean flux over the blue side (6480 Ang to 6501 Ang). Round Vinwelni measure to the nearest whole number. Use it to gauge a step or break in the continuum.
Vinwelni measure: 10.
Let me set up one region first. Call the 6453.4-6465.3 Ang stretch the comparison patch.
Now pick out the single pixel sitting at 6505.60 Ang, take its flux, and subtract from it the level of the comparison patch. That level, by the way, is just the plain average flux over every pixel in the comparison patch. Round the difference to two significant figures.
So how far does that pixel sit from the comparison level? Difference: -11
